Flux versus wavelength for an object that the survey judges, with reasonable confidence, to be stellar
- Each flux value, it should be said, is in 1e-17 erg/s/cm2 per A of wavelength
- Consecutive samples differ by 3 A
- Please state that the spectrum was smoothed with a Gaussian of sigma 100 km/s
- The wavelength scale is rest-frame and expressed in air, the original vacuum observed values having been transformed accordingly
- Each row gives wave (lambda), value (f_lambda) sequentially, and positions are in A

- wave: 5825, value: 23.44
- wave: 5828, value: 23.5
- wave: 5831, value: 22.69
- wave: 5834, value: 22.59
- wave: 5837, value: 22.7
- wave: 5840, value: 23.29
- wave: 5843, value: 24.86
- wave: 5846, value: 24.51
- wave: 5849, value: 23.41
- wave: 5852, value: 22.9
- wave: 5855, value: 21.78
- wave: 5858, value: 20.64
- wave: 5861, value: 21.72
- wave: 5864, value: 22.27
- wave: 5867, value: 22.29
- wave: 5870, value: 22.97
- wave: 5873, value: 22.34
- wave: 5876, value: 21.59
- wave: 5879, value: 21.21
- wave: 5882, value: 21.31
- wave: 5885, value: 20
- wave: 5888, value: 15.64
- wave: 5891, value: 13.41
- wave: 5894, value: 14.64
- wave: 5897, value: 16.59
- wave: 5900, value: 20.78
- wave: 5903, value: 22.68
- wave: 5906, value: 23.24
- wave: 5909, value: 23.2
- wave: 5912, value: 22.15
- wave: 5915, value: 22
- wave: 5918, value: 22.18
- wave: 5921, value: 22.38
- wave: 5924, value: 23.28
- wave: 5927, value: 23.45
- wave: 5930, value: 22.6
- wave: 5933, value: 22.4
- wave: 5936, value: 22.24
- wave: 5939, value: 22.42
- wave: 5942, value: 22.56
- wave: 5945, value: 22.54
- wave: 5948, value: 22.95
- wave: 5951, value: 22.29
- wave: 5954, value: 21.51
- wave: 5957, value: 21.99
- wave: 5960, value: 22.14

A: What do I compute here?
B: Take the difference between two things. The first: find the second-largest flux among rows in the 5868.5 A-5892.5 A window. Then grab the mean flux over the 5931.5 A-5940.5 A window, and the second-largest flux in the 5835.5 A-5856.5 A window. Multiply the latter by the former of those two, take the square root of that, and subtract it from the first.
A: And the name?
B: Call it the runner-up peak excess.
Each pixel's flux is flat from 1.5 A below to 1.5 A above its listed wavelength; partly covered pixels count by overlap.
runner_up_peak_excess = -1.1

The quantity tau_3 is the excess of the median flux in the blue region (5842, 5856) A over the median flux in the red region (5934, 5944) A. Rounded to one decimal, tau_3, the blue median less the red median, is 1.0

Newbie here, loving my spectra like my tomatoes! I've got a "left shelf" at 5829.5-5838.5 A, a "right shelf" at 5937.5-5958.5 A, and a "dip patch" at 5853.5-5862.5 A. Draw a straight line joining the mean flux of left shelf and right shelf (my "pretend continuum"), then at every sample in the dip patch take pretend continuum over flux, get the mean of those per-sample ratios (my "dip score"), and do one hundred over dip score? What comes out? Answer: 95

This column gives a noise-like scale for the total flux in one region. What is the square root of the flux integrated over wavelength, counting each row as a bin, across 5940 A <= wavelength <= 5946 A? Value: 11.6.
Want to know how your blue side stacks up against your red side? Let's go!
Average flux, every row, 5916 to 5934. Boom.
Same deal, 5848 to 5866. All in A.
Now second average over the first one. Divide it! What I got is 0.97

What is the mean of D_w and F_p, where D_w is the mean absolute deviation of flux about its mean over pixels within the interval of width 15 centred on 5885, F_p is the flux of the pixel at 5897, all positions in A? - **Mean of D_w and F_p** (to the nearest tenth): 9.8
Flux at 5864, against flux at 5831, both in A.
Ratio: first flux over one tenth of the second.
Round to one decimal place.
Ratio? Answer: 9.8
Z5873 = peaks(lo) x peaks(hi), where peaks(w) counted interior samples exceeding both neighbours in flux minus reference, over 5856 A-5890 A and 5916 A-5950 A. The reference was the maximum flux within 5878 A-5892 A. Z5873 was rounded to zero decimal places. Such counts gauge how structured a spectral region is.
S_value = 4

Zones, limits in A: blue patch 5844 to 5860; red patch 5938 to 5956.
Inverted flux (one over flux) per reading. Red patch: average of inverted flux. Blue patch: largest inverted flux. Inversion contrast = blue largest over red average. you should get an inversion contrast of 1.08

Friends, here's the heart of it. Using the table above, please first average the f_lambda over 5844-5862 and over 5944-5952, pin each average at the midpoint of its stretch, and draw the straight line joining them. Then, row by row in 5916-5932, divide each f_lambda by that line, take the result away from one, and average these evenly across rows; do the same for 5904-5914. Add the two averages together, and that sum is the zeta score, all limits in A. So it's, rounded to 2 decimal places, -0.02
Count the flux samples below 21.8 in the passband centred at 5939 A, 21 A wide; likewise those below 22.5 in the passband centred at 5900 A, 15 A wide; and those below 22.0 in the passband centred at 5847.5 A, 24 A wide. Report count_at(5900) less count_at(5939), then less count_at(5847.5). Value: 1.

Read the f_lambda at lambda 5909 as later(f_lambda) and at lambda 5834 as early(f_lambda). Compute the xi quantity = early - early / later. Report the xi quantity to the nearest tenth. 21.6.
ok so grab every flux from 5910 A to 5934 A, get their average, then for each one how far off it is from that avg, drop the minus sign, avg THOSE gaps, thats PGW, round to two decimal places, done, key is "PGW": 0.42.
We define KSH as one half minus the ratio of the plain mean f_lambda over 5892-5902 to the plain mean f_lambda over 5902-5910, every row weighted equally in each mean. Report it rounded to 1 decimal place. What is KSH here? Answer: -0.3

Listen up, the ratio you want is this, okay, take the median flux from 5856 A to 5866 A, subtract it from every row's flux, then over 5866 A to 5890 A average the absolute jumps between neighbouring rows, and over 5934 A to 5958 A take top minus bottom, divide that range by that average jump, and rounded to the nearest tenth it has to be 1.2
